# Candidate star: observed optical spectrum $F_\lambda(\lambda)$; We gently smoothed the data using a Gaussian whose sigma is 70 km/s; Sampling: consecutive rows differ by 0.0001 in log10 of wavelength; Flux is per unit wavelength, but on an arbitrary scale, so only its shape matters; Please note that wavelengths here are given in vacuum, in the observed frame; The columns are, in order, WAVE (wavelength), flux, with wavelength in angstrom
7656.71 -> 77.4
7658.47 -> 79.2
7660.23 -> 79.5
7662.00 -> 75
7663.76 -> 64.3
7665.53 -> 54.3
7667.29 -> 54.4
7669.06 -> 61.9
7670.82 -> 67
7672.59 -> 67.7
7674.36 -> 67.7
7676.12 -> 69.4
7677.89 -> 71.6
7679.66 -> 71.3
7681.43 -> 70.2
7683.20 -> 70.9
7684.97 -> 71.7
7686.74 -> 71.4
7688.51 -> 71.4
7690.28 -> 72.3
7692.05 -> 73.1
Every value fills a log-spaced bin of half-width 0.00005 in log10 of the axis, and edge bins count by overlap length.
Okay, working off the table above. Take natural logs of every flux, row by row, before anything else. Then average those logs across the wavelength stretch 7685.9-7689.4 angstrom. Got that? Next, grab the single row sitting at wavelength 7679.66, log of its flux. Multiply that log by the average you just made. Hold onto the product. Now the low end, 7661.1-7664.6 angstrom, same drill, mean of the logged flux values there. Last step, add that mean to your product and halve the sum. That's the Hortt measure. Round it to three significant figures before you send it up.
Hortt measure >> 11.2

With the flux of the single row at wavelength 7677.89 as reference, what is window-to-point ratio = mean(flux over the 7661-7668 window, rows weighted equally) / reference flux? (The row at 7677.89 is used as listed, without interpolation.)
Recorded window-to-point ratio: 0.87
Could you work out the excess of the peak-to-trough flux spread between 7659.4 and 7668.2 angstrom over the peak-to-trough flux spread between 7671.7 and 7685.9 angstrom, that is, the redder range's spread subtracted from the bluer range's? 21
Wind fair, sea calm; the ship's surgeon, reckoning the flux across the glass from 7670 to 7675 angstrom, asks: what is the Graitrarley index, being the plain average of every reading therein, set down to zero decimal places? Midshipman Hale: 67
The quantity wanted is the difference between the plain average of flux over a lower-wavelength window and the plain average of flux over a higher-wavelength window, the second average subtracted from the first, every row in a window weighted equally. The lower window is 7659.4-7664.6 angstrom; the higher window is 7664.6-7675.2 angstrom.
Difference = 11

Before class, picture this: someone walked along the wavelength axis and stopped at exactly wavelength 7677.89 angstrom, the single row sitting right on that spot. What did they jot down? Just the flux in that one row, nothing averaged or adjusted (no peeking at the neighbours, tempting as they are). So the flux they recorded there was 71.6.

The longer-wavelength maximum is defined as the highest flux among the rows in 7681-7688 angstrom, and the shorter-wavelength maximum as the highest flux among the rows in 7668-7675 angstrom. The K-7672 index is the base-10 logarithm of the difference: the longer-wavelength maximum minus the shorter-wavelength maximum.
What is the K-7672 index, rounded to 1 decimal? 0.6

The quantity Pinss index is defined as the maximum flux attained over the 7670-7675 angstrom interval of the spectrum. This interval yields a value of 67.7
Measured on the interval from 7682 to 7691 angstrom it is 72.3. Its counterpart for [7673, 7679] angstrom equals 71.6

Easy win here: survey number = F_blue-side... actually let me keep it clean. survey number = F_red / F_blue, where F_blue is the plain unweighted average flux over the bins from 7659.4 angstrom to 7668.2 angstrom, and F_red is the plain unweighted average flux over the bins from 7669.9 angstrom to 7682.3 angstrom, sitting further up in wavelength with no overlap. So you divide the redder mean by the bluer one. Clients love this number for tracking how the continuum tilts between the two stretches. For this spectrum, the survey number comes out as 1.06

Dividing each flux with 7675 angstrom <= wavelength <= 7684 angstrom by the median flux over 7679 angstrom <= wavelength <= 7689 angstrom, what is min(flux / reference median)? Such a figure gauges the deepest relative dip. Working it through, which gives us 0.97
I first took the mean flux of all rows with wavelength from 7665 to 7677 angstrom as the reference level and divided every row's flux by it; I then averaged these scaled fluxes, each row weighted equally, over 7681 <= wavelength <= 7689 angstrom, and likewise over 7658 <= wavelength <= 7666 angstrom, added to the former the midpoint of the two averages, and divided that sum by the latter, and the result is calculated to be 2.01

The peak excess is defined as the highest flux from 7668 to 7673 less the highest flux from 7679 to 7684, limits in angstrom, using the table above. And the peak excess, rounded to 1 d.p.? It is -3.6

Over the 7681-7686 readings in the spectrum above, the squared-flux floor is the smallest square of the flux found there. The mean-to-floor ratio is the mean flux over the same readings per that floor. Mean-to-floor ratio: 0.0144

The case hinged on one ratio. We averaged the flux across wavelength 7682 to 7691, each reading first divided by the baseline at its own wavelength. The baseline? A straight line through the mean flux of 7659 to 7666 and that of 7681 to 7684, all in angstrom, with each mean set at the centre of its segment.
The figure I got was 1.01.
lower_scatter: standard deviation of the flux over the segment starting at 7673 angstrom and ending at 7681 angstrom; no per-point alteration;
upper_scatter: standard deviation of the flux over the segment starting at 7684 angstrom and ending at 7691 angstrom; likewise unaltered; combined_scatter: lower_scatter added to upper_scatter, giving 2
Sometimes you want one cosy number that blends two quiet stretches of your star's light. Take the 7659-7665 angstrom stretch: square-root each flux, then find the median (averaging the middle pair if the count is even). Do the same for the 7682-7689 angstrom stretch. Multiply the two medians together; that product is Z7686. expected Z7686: 73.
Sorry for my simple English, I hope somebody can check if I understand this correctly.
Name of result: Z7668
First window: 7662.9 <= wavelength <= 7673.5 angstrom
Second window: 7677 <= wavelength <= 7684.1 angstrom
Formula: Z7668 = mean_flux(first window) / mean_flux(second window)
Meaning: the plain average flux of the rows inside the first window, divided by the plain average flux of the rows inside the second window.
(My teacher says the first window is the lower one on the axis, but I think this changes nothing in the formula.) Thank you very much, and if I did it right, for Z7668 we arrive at 0.87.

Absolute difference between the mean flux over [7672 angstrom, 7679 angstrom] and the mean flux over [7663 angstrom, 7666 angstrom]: 10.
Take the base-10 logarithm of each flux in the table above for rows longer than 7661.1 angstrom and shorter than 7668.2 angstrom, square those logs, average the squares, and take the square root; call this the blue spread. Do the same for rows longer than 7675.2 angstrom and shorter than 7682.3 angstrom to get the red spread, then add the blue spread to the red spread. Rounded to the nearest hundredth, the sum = 3.64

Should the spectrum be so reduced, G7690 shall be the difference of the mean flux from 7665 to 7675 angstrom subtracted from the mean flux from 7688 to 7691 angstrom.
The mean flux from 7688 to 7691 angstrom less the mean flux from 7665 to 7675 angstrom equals 10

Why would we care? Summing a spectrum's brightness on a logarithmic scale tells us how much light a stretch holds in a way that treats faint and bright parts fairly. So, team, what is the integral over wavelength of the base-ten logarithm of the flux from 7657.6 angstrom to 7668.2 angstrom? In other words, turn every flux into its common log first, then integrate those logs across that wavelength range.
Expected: 19.3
